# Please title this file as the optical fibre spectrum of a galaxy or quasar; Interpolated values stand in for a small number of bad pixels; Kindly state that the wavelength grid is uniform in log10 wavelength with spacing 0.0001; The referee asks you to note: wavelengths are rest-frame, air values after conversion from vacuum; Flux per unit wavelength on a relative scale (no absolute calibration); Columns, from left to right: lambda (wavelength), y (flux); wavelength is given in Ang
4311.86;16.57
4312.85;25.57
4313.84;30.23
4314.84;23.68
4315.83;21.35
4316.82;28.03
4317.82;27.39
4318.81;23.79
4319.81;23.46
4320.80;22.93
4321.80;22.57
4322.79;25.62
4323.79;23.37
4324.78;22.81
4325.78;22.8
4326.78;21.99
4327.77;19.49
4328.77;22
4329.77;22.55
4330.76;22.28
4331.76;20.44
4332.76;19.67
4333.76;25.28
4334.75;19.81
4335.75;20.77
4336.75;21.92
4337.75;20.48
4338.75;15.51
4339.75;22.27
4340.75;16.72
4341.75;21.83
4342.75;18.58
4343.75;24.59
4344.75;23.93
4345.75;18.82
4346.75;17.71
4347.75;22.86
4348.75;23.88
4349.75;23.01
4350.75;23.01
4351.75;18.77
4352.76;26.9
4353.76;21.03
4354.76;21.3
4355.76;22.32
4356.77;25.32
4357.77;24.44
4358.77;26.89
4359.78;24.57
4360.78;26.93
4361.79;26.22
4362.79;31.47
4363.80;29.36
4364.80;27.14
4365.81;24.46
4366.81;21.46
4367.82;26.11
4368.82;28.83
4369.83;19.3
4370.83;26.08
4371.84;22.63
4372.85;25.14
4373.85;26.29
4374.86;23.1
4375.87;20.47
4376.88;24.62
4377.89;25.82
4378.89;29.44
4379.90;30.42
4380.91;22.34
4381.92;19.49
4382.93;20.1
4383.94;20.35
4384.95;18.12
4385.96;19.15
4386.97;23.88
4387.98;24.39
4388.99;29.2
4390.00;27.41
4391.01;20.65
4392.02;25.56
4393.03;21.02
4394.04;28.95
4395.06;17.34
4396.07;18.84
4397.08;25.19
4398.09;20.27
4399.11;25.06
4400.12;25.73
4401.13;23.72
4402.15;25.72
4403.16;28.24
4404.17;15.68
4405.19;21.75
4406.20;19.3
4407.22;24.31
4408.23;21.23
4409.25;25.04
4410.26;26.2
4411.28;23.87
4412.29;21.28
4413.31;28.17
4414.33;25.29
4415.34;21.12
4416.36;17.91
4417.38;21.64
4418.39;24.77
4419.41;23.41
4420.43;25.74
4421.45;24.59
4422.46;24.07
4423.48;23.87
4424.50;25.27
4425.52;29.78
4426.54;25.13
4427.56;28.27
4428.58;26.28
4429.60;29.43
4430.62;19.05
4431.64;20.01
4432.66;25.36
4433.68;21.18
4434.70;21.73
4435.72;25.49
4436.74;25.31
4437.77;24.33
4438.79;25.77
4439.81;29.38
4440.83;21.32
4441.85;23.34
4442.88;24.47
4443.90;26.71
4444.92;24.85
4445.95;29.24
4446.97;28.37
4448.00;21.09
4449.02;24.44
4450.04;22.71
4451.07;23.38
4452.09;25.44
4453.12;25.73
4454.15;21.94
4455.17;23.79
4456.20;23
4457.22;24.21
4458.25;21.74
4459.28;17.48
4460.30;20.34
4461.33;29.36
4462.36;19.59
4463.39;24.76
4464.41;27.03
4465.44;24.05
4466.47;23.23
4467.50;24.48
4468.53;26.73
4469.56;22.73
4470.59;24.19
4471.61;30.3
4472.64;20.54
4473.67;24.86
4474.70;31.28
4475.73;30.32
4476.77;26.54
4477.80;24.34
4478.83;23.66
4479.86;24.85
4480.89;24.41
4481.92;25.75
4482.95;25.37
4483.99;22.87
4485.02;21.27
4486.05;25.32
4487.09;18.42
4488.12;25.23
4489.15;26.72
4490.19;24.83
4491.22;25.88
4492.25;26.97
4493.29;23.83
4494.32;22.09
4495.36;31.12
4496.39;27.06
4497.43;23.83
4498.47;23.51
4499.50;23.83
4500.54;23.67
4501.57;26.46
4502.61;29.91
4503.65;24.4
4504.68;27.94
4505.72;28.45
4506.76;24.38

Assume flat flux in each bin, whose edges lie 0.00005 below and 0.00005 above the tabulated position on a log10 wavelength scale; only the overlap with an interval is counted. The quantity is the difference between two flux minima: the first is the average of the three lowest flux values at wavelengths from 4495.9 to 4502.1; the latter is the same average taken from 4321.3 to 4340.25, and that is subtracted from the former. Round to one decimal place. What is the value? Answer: 5.4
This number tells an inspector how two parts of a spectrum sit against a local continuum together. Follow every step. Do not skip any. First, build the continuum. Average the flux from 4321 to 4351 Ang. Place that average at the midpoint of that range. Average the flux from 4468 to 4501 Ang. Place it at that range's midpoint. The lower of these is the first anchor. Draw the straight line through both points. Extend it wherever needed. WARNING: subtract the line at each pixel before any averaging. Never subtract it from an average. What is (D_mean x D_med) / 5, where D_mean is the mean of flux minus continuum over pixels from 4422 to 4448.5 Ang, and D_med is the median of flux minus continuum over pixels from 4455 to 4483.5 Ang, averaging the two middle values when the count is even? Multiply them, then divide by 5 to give -0.08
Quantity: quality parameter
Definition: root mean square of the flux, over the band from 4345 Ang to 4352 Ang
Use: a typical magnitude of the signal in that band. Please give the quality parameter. 21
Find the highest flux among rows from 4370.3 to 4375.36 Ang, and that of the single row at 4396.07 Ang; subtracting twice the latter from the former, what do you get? -11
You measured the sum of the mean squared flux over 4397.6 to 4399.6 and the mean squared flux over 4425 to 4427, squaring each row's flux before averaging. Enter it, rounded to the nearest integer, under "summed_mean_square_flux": 1279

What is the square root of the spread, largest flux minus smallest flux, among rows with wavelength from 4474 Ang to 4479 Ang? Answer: 2.8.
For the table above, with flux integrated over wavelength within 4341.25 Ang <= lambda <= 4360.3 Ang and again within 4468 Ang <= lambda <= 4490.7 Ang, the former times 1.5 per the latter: 1.1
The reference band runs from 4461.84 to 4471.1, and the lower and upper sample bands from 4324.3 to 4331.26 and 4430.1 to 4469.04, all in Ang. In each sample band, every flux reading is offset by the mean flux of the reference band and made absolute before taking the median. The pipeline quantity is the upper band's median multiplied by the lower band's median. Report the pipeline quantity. 3.0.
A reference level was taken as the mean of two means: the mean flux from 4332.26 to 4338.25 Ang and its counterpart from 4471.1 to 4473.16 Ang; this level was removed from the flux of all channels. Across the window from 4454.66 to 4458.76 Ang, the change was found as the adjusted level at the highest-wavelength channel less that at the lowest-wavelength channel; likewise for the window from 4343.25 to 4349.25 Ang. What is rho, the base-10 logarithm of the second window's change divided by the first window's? -0.5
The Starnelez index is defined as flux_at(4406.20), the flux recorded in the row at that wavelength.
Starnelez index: 19.3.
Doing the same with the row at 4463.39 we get 24.76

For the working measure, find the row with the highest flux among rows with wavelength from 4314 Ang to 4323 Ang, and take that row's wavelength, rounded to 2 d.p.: 4316.82 Ang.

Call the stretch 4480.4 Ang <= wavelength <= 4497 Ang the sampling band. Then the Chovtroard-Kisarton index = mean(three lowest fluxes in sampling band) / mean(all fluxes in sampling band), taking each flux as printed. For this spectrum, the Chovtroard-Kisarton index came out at 0.83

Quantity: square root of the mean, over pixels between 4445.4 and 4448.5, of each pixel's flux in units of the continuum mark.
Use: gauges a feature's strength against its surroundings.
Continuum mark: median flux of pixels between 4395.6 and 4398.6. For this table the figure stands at 1.14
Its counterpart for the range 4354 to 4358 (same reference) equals 1.07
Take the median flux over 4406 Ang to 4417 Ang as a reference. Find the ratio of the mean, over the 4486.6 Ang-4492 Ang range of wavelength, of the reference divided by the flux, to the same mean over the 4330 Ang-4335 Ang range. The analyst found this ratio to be 0.90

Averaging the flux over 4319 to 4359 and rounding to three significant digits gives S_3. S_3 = 22.0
